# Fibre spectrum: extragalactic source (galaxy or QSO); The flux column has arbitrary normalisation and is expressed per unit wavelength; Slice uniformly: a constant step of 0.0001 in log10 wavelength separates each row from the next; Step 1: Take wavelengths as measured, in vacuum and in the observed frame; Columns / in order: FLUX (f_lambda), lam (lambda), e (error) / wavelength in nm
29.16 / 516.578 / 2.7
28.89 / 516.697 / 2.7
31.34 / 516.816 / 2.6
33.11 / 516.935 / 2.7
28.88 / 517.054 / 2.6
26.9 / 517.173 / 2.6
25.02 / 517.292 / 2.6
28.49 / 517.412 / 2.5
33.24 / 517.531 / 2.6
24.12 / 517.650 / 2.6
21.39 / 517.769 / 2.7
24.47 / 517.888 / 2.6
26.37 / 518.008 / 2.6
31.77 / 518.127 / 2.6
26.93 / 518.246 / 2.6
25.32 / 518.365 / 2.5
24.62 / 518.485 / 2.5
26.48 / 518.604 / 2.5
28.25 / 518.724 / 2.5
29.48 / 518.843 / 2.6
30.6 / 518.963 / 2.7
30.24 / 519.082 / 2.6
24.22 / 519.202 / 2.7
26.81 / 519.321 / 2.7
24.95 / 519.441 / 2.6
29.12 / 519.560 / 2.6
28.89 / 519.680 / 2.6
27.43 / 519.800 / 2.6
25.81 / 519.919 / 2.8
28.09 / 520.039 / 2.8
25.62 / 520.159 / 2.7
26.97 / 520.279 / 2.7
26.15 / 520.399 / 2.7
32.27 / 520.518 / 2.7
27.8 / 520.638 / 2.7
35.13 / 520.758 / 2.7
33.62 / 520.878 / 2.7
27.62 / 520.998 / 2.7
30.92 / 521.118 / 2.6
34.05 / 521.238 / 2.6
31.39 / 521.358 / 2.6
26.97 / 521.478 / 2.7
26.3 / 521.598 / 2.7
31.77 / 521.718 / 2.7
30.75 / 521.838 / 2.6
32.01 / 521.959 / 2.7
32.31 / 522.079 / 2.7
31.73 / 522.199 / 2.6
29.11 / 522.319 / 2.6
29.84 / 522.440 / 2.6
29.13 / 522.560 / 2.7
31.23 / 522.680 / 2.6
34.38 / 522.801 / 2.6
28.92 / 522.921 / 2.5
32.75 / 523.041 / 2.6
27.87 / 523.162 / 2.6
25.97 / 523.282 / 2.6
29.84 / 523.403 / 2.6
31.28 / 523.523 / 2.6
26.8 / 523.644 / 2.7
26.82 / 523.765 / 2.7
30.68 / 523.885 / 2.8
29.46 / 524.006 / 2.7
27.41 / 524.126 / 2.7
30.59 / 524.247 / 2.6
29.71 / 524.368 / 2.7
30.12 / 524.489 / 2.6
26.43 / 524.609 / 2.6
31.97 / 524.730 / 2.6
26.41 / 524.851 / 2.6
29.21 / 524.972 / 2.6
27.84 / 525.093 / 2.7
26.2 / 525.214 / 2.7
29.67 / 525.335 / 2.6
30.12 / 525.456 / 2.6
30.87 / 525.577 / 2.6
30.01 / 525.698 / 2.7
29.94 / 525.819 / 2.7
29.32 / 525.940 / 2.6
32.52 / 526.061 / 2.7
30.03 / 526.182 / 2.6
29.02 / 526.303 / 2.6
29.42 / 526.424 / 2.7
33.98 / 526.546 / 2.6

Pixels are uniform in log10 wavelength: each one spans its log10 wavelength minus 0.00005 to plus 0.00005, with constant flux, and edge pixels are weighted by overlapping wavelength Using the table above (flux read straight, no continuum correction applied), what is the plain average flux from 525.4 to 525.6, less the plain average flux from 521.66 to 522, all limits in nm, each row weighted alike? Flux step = -1.0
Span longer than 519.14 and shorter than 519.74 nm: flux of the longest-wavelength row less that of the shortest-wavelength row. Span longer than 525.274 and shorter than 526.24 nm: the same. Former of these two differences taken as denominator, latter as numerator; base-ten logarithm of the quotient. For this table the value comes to -1.1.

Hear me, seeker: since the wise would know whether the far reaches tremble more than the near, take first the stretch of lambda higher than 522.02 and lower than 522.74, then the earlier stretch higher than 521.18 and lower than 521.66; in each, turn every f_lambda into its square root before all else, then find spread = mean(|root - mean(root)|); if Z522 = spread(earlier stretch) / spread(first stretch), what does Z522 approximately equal 2.57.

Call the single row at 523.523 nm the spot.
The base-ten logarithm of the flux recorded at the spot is 1.50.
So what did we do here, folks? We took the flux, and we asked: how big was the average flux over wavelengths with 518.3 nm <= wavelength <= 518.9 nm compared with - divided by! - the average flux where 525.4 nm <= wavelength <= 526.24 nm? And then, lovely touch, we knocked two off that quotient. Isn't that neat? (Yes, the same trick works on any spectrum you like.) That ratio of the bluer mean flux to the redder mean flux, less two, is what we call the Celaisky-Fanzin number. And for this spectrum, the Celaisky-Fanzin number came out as -1.12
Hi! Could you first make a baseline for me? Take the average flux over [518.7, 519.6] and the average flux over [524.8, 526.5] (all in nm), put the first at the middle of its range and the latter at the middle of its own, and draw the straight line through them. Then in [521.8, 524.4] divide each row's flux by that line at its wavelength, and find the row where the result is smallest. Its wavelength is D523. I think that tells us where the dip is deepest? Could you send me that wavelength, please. 523.282 nm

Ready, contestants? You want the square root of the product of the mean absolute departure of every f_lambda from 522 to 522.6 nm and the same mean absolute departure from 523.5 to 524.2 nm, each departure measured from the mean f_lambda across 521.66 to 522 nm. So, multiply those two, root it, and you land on 2.0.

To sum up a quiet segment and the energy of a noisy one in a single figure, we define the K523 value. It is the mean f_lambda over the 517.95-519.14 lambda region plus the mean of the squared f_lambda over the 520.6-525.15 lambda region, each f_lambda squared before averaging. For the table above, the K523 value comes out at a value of 928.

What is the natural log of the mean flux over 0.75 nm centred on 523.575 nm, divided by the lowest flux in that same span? 0.095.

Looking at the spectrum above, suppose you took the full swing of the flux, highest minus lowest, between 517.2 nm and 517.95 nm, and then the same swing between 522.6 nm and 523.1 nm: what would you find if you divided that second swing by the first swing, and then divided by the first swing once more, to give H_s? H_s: 0.04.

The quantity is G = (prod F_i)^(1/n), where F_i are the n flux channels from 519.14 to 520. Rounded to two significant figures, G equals 27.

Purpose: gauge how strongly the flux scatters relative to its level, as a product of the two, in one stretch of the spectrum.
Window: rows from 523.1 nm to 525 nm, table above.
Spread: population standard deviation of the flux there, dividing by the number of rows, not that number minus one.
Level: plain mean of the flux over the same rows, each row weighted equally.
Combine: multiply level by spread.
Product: 54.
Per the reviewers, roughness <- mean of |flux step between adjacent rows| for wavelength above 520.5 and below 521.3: 4.3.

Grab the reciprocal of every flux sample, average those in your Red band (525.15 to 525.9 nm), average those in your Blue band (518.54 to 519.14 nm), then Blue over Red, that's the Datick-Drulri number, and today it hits 1.02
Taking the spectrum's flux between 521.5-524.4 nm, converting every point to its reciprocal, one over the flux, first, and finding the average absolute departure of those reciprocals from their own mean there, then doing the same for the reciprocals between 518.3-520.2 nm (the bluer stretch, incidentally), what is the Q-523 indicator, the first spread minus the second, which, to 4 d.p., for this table -0.0004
